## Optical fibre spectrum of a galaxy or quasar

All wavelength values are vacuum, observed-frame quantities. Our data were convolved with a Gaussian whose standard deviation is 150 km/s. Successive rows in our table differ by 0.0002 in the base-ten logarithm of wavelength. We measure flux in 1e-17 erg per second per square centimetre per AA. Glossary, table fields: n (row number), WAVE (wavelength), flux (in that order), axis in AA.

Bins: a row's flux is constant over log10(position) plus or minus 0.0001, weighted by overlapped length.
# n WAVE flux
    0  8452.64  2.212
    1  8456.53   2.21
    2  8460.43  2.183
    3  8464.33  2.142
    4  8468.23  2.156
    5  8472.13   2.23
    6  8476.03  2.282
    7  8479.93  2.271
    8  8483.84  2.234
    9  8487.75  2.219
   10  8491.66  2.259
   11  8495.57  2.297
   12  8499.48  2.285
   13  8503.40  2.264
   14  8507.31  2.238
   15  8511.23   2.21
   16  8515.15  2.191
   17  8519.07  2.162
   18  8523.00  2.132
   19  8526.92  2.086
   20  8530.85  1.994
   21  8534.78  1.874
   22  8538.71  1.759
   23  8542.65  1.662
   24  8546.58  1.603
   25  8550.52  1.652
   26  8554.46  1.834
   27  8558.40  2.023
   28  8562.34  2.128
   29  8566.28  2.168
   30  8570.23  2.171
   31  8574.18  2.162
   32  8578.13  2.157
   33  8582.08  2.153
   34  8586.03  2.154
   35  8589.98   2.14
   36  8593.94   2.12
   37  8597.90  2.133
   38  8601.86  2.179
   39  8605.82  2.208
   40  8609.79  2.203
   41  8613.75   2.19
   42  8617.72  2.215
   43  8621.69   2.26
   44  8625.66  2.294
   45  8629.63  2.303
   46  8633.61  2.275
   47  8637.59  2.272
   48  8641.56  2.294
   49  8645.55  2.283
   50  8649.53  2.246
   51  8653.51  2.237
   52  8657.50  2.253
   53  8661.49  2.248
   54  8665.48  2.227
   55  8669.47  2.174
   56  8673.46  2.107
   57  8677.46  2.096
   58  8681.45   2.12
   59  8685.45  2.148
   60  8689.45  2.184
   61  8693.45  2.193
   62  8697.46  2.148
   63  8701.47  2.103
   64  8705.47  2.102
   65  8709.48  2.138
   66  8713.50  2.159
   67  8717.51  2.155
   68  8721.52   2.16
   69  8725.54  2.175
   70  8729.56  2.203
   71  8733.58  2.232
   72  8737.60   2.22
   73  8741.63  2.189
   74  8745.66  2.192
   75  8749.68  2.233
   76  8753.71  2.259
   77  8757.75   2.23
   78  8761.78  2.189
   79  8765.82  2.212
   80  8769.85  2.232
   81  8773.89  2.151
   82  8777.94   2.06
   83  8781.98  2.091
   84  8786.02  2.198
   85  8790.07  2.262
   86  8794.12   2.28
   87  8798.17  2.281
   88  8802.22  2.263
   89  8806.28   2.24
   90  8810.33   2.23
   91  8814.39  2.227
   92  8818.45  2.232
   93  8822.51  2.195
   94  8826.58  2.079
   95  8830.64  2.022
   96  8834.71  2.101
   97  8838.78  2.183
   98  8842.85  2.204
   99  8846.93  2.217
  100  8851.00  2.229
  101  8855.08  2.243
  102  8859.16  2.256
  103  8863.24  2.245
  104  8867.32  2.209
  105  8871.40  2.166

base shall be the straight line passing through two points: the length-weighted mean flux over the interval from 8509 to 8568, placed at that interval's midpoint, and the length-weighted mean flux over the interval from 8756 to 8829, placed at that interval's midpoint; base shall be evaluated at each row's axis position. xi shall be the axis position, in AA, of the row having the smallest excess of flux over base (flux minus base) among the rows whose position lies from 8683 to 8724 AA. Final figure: 8705.47 AA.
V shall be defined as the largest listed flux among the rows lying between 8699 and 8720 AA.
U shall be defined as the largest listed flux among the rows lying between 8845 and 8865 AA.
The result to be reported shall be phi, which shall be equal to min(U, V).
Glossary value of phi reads 2.16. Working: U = 2.256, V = 2.159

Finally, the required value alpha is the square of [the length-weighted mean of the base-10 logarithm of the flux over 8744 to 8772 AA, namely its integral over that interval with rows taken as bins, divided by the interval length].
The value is 0.120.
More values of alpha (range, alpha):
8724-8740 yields 0.118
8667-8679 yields 0.108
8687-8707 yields 0.110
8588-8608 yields 0.111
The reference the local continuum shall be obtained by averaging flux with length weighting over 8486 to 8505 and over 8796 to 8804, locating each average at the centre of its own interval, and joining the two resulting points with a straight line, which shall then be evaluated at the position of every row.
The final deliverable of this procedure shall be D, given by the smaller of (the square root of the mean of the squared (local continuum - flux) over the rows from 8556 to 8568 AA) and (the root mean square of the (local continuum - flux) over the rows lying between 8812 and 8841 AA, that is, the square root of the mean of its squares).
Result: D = 0.15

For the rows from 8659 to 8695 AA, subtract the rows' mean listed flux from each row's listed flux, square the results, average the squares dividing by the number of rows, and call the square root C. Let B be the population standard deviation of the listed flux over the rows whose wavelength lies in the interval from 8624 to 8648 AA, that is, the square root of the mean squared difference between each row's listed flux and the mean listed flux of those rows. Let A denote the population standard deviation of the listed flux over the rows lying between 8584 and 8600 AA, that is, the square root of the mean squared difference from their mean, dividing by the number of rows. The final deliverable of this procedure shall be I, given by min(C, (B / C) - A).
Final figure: 0.05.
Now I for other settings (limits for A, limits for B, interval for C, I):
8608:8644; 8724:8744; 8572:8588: 0.00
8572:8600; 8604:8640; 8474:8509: 0.02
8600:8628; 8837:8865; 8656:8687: 0.06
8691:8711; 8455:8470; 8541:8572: 0.08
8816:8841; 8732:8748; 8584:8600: 0.01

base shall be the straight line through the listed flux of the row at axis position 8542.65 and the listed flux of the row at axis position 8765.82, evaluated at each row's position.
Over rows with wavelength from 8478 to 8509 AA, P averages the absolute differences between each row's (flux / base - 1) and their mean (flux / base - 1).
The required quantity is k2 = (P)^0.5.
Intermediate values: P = 0.02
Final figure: 0.138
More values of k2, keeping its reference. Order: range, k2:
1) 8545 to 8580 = 0.319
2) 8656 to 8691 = 0.189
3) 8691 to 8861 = 0.216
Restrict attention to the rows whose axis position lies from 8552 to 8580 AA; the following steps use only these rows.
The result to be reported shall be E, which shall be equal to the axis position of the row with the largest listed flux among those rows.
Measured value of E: 8570.23 AA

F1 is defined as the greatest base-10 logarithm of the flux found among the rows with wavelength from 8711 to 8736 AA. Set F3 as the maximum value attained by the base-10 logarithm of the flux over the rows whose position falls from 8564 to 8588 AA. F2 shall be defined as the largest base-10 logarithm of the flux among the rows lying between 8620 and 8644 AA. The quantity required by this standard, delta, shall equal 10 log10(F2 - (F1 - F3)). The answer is -4.56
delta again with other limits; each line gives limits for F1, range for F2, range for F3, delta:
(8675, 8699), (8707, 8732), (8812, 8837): -4.55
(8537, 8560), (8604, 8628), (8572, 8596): -4.10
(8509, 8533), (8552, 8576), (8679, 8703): -4.77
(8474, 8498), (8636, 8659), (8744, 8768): -4.52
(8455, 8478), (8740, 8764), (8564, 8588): -4.79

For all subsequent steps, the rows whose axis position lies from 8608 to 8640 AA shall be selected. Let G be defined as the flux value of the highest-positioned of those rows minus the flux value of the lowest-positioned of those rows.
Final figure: 0.07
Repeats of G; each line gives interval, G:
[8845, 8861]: 0.04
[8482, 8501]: 0.05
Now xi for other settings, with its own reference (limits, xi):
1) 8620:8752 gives 8705.47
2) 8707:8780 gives 8777.94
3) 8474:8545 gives 8542.65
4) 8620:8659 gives 8653.51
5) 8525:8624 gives 8546.58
